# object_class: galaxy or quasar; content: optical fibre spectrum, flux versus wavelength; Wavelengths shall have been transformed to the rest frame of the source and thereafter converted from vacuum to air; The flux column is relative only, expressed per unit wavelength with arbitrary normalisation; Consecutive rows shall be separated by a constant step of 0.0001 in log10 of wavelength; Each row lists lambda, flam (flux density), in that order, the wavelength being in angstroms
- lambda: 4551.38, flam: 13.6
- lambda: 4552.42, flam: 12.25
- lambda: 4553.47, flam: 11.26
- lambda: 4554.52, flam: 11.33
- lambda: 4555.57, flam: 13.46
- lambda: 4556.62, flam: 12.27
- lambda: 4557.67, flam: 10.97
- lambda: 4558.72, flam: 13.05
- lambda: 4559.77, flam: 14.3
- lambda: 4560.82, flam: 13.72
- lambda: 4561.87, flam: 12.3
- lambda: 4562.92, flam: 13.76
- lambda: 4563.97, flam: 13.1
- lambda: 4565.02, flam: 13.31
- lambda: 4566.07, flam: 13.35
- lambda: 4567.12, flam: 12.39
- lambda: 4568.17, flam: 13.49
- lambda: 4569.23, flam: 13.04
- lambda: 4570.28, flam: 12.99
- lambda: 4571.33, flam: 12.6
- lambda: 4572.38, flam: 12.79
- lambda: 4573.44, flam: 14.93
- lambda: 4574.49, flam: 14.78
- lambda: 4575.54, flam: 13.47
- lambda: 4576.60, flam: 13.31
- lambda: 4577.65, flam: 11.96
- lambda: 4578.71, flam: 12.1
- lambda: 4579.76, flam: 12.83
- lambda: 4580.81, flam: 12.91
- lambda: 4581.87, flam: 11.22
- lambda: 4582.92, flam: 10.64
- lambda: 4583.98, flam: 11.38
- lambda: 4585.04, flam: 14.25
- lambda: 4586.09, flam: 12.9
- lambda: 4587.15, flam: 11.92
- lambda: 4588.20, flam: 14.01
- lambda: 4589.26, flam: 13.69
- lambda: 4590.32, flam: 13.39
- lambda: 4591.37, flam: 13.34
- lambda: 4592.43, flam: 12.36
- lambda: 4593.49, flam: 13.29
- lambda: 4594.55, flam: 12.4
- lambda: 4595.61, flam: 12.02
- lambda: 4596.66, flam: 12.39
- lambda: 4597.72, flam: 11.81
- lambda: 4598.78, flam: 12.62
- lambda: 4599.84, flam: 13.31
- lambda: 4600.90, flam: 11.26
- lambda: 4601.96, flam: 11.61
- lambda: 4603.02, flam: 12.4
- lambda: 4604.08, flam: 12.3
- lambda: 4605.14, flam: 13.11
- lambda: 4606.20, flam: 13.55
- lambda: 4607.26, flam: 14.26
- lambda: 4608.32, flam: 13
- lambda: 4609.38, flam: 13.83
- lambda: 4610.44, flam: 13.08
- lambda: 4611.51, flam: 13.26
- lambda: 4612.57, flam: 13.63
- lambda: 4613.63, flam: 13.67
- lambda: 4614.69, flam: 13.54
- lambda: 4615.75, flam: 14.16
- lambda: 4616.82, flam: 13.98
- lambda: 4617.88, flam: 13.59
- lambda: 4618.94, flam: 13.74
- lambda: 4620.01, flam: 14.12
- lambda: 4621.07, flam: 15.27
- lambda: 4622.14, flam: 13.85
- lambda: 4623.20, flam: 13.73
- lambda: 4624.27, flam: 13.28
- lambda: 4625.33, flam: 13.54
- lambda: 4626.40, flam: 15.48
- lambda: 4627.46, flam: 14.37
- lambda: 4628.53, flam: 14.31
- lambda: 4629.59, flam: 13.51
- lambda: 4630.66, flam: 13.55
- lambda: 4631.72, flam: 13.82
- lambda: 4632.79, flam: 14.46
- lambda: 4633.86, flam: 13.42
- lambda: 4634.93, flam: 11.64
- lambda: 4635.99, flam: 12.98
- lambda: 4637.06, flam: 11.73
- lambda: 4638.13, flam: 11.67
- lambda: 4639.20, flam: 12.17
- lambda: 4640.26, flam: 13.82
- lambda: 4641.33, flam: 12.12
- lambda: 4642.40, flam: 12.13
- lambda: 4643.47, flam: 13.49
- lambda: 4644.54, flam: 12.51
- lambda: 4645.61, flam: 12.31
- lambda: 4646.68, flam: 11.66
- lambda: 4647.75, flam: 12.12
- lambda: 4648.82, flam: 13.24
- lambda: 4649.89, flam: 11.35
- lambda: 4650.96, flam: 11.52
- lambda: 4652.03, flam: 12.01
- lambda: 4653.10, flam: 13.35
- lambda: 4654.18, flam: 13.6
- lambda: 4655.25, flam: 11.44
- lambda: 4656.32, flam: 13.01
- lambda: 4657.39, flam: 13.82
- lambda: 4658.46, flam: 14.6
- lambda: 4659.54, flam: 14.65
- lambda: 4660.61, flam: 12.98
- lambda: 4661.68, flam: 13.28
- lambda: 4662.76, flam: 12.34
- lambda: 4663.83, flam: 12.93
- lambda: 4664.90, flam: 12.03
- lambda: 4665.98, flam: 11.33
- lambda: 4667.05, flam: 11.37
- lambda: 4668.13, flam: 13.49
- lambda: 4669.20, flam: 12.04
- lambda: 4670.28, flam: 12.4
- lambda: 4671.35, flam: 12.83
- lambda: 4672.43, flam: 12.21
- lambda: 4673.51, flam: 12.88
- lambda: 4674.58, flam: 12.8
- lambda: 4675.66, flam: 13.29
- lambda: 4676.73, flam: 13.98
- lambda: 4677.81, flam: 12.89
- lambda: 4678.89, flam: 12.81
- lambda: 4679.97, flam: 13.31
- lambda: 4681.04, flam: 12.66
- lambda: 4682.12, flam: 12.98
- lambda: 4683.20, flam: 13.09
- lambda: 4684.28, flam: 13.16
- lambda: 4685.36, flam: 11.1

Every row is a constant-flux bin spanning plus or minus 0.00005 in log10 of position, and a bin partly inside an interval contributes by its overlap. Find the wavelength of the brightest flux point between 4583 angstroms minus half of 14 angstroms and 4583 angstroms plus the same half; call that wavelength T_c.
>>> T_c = 4585.04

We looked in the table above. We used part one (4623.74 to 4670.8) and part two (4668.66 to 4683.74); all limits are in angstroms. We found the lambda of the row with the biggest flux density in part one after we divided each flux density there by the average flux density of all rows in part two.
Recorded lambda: 4626.40 angstroms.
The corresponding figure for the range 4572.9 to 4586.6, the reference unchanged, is 4573.44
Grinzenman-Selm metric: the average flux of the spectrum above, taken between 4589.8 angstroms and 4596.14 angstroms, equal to 12.8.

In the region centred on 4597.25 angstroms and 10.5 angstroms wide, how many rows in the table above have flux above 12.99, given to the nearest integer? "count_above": 2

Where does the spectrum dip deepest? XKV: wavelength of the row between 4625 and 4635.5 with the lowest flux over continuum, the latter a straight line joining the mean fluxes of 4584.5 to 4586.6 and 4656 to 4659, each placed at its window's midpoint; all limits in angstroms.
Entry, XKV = 4634.93 angstroms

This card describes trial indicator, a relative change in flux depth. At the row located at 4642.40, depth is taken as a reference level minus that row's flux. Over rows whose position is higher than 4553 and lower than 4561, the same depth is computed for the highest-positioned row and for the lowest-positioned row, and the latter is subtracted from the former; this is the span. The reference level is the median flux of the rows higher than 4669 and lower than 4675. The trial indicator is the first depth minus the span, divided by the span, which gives -1.2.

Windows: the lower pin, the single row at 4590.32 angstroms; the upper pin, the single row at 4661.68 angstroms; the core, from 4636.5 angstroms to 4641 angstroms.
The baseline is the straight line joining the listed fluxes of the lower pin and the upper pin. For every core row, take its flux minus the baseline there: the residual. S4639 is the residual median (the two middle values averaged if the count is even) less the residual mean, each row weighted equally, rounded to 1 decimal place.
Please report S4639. -0.4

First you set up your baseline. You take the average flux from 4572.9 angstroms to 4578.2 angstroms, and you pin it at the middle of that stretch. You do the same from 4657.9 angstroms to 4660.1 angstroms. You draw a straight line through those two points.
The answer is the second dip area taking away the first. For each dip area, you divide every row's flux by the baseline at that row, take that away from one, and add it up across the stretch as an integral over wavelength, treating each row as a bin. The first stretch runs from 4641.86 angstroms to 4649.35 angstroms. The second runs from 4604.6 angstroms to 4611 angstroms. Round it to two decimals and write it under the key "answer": -0.76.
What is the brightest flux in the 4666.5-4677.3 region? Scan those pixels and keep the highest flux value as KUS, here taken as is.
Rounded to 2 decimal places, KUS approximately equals 13.98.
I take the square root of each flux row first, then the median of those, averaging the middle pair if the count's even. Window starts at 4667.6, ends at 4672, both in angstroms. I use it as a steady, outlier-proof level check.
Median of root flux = 3.55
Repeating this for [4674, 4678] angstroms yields 3.62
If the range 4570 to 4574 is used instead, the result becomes 3.59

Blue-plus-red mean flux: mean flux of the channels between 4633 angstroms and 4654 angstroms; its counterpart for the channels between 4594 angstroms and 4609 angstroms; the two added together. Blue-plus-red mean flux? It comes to 25.0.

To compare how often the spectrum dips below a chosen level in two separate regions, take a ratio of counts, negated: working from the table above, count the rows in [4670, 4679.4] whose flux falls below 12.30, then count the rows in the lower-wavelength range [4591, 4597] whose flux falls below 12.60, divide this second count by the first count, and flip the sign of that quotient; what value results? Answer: -4.0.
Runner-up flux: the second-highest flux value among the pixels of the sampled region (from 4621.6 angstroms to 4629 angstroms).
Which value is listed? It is 14.37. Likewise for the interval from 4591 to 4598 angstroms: 13.29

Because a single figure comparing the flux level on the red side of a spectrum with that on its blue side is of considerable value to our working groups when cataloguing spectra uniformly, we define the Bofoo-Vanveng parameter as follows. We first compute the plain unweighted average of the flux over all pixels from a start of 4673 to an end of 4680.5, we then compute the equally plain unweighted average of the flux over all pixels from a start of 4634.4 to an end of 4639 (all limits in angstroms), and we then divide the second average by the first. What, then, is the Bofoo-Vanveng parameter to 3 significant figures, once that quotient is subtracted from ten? 9.09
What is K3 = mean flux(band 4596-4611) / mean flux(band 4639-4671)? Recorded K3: 1.01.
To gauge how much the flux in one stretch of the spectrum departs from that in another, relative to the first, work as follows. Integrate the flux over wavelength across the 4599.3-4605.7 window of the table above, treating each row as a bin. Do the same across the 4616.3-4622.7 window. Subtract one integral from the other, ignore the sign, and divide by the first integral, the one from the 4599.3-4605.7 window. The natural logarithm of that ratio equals -1.9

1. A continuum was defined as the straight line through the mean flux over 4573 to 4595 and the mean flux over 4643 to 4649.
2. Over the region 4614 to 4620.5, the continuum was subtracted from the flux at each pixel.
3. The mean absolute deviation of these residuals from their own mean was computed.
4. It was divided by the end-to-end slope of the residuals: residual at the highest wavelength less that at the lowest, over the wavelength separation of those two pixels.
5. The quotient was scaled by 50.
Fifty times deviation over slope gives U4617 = 101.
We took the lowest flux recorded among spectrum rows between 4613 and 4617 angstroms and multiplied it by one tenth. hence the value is 1.35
